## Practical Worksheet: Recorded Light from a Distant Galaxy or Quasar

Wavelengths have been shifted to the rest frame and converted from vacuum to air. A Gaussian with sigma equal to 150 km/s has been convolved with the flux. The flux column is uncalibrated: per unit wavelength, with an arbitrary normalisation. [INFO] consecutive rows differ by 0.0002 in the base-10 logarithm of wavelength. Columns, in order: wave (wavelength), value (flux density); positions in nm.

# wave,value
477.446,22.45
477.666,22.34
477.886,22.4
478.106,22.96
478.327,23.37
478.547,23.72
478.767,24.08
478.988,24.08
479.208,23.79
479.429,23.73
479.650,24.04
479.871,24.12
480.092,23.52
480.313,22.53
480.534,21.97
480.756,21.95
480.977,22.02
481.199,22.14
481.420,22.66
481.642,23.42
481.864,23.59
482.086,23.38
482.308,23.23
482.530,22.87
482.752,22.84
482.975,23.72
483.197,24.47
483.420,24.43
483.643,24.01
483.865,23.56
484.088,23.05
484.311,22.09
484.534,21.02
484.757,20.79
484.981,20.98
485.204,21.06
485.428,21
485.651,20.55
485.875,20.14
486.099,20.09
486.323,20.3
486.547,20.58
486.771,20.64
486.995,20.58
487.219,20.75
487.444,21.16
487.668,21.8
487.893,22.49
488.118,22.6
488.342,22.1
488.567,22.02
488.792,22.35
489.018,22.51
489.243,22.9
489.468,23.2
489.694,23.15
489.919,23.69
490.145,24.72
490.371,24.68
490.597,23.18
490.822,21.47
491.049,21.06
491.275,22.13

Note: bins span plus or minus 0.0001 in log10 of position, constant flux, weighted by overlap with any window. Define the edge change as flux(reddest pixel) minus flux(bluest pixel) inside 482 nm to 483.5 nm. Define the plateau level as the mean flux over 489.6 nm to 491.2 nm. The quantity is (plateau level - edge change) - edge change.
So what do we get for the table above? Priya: 21.0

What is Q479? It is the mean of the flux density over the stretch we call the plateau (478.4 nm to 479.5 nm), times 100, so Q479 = 2388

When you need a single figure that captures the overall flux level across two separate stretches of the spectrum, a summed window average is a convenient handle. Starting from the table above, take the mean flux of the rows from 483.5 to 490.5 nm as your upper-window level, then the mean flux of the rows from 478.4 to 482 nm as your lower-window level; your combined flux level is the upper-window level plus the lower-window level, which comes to 45.2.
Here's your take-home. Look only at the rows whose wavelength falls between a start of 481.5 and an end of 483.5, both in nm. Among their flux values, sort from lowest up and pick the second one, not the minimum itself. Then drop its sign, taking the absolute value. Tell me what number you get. 22.9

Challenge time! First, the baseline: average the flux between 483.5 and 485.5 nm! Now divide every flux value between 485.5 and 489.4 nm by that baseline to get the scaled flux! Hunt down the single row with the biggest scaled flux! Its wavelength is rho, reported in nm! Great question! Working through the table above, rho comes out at 489.243 nm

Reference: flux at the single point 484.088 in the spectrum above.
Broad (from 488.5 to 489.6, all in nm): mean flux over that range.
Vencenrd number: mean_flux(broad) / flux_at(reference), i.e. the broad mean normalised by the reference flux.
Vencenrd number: 0.98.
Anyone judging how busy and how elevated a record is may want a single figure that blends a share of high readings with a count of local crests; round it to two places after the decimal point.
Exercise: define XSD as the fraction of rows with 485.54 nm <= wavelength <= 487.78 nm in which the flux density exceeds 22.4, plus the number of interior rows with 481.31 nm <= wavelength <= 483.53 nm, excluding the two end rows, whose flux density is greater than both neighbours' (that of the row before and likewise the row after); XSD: 2.00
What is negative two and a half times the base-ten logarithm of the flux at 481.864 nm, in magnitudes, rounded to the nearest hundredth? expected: -3.43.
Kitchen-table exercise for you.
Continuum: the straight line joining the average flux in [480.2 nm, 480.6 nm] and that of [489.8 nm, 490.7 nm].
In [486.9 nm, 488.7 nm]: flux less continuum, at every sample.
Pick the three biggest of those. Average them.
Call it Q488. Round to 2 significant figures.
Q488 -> -1.3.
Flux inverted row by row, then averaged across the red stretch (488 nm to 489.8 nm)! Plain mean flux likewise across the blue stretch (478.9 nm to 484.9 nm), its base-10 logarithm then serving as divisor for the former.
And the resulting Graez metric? 0.0325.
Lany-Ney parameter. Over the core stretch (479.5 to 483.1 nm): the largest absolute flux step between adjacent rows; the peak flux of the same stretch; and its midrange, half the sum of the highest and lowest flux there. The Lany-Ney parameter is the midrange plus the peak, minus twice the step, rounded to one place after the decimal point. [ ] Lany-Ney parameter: 45.2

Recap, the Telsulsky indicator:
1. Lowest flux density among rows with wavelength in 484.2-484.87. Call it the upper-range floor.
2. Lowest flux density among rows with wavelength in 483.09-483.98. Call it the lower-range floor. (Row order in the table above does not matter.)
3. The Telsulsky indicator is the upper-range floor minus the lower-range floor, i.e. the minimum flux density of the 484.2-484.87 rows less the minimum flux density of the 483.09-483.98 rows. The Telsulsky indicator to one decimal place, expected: -2.8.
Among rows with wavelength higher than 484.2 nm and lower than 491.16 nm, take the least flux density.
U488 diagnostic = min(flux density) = 20.09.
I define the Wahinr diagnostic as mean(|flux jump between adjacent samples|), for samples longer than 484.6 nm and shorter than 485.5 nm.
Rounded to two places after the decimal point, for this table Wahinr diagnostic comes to 0.11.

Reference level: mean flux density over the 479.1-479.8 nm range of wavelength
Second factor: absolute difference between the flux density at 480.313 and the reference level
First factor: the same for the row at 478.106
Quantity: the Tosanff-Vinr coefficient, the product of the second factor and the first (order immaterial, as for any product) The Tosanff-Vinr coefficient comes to 1.2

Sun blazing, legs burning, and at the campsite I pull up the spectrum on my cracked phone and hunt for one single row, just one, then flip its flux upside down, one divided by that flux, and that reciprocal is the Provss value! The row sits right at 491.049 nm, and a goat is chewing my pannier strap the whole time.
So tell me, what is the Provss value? 0.047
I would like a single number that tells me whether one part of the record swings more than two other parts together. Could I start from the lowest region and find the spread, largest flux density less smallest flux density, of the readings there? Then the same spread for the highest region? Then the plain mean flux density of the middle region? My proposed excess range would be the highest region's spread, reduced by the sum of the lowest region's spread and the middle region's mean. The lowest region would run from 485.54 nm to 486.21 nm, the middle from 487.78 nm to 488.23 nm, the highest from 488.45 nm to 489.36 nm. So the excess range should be -22.1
